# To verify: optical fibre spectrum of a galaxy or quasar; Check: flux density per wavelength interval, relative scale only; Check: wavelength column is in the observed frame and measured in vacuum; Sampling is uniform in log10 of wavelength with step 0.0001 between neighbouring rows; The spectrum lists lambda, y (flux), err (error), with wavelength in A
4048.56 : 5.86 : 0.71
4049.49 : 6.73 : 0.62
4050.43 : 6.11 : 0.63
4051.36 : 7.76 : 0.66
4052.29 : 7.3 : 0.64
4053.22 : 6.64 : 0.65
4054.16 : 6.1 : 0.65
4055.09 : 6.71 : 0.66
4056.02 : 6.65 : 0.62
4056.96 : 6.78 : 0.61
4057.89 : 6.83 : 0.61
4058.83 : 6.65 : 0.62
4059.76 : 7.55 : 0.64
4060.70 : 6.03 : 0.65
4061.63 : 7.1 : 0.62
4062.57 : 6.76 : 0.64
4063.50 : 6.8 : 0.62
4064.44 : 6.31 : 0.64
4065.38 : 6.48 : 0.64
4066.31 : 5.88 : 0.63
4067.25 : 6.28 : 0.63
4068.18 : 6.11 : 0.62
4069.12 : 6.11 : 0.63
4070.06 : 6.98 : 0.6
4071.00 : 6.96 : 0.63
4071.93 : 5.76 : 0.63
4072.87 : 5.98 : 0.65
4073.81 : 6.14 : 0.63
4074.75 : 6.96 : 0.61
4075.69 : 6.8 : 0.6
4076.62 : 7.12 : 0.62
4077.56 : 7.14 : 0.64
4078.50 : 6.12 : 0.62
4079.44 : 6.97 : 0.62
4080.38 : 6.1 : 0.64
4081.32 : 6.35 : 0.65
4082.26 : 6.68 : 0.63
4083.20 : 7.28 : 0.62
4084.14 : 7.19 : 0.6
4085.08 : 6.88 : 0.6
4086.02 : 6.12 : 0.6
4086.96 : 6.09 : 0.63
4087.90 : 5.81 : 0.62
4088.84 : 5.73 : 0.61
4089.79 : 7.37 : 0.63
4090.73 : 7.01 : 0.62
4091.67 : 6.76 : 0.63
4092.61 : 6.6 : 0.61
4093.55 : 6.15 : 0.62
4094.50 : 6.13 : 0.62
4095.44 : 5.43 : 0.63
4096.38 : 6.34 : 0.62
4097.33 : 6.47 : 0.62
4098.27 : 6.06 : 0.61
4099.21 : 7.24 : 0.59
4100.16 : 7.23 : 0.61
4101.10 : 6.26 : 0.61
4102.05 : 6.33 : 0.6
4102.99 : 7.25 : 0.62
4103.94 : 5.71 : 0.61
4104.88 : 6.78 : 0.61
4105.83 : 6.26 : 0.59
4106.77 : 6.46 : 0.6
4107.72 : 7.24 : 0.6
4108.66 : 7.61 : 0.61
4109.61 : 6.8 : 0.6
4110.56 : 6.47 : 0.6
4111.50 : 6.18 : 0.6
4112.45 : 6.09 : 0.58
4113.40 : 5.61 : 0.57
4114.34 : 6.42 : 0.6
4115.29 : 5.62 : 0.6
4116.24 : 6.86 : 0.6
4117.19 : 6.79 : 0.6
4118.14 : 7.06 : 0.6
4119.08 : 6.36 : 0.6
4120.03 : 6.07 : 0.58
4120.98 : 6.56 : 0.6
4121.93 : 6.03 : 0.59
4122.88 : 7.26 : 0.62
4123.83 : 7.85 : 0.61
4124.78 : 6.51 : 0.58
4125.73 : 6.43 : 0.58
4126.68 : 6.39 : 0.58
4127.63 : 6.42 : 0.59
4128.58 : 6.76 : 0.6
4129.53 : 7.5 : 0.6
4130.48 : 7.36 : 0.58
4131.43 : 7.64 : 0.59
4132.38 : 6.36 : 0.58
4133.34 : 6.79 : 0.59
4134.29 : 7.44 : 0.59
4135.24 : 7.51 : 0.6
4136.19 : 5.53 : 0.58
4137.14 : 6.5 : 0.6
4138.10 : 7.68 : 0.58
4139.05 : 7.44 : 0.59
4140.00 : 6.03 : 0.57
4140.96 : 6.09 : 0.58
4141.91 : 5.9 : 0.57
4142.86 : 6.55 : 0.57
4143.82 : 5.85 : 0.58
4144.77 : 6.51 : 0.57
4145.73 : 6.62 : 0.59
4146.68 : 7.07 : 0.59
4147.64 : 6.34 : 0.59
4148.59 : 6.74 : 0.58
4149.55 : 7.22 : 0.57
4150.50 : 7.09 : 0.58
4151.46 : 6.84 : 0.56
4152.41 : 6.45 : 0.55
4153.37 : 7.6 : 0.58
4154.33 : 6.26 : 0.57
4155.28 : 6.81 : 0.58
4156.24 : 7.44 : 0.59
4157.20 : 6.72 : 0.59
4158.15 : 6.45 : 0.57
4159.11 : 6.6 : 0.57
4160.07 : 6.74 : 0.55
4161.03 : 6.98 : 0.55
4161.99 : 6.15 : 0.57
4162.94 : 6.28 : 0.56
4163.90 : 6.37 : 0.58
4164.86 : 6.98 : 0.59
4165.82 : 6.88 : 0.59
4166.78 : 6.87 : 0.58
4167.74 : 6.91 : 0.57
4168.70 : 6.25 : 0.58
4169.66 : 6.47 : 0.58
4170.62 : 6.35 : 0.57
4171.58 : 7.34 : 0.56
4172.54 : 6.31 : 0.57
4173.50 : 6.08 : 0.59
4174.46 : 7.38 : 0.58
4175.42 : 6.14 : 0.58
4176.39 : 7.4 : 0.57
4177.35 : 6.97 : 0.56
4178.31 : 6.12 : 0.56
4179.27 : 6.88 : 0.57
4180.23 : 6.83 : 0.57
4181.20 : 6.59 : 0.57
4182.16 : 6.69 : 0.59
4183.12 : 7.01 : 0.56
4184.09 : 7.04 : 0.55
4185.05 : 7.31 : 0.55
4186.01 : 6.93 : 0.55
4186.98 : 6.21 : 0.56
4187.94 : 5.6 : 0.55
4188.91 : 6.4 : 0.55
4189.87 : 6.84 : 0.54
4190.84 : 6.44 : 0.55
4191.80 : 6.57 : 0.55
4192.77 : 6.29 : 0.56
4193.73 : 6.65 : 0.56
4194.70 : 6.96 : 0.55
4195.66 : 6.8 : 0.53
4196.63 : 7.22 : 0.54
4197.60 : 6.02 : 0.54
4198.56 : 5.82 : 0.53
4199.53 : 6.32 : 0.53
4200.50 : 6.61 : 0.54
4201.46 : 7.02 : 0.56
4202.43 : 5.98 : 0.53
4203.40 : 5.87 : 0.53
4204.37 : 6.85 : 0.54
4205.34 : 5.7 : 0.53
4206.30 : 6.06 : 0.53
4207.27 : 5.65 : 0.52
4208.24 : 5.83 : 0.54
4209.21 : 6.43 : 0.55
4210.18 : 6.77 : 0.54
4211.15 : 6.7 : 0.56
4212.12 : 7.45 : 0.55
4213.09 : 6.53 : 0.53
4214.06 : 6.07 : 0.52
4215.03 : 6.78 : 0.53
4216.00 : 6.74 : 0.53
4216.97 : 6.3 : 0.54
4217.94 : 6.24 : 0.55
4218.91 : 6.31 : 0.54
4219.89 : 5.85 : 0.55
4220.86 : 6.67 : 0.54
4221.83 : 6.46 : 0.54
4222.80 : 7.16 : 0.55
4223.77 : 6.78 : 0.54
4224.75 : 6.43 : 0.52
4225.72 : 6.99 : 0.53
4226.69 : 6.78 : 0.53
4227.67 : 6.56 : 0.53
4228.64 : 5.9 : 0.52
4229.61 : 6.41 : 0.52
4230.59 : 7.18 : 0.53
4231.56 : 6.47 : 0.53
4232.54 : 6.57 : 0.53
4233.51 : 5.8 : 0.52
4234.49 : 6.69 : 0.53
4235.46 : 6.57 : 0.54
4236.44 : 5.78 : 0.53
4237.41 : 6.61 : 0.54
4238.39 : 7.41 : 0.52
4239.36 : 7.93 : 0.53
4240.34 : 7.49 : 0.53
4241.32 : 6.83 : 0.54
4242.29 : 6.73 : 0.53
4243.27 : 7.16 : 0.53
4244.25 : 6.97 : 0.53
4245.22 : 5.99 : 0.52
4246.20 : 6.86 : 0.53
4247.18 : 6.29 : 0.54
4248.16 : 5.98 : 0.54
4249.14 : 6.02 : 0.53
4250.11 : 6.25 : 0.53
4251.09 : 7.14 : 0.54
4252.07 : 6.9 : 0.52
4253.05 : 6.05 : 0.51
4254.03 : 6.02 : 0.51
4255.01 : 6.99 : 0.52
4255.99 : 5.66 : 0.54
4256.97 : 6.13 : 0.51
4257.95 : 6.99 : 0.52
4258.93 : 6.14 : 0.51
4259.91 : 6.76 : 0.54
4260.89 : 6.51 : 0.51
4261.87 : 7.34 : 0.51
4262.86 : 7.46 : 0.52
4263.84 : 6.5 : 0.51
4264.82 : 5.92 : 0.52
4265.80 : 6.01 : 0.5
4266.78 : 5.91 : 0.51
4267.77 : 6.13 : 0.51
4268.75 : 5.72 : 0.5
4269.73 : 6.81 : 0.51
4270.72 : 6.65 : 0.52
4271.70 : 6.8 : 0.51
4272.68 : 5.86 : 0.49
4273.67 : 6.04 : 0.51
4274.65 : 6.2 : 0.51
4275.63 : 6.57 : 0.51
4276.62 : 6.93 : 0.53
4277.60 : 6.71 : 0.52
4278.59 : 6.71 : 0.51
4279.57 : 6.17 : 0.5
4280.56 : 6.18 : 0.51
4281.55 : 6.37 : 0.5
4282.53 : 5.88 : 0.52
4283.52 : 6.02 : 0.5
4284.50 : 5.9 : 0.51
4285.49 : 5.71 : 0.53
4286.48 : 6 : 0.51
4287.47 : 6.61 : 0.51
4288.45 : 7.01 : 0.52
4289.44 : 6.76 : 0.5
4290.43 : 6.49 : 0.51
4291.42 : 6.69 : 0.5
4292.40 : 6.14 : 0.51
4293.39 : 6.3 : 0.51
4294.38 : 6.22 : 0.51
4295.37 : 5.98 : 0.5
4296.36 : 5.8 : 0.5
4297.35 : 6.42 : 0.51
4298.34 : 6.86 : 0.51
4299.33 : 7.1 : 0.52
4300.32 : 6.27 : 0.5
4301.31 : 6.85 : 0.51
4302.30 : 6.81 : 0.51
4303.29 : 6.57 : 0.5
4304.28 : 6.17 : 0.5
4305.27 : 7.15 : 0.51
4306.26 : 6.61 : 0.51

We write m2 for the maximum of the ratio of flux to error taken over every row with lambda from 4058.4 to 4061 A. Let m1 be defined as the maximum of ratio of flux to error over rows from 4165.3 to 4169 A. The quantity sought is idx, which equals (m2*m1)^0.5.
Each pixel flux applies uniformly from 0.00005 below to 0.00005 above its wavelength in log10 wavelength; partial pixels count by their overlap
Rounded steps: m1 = 12.1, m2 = 11.80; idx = 12.0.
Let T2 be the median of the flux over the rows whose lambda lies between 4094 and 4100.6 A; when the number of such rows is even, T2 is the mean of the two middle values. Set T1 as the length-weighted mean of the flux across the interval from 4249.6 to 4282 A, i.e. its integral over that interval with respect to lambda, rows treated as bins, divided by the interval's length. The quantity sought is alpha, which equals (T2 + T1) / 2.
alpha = 6.39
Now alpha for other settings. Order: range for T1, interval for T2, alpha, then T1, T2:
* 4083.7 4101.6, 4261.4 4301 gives 6.37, 6.46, 6.3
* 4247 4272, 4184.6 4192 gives 6.46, 6.42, 6.5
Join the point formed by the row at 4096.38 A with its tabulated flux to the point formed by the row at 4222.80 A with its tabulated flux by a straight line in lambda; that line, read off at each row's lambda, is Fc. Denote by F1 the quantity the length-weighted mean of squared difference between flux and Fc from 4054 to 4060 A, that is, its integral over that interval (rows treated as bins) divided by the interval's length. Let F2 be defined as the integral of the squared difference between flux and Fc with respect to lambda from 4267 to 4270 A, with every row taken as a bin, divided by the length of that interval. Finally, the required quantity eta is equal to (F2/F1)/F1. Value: 5.8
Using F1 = 0.57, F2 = 1.9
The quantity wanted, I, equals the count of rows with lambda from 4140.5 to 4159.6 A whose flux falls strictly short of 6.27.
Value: 4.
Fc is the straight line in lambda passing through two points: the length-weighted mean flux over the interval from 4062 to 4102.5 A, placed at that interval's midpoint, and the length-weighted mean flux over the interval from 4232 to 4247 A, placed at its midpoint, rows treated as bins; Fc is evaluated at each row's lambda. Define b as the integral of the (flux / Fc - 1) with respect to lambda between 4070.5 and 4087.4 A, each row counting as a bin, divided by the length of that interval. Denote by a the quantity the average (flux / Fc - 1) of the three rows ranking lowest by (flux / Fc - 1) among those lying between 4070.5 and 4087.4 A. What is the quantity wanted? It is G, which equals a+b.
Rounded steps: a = -0.08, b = 0.016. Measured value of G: -0.068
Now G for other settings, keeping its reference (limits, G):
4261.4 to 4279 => -0.192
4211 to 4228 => -0.116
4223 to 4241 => -0.141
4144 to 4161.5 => -0.012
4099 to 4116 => -0.138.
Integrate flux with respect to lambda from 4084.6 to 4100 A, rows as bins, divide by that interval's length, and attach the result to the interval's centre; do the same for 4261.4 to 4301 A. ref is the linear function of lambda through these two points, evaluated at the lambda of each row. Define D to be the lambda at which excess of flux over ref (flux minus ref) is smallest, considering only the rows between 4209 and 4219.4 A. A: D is 4214.06 A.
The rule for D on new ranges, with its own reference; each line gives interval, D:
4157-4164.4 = 4161.99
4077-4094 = 4088.84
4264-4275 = 4268.75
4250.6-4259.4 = 4255.99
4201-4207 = 4205.34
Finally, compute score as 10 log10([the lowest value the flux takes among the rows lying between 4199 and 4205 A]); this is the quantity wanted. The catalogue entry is 7.69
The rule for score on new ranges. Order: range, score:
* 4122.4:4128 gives 8.06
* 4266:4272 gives 7.57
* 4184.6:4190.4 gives 7.48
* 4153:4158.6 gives 7.97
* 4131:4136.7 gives 7.43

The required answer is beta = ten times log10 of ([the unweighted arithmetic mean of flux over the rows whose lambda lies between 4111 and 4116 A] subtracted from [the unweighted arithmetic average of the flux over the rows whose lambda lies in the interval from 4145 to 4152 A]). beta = -0.6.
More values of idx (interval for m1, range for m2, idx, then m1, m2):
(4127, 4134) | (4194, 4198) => 13.2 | 12.9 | 13.37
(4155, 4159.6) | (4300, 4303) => 13.0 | 12.6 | 13.43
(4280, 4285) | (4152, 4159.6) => 12.9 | 12.7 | 13.10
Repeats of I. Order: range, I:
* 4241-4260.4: 9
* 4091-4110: 7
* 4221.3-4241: 3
